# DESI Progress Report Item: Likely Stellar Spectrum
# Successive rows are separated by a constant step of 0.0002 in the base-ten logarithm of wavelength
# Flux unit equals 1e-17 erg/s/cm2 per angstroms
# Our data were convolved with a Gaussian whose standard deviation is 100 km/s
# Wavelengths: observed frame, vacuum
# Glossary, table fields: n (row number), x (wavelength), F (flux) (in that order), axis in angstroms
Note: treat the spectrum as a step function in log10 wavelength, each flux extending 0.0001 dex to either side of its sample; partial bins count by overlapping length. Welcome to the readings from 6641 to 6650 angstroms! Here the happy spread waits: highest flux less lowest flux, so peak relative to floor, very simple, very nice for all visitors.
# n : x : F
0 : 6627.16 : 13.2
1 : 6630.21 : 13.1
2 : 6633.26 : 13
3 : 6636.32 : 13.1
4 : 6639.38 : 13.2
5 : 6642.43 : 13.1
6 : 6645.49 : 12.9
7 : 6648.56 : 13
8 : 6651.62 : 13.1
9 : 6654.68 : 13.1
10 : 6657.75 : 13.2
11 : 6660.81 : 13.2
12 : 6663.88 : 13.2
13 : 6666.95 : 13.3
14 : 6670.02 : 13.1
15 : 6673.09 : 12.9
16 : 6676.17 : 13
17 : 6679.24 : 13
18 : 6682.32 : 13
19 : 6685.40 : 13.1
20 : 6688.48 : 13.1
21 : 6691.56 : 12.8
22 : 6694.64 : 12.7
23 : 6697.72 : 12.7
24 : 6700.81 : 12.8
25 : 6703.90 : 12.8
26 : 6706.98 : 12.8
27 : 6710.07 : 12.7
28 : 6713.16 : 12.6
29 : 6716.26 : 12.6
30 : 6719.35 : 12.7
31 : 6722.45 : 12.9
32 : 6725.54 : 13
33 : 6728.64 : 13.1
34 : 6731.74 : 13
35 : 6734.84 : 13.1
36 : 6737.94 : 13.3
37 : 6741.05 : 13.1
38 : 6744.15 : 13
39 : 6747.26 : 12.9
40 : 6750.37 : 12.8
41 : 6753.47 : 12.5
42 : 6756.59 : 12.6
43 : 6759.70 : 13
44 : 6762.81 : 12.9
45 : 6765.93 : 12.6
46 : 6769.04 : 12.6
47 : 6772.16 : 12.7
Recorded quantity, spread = 0.20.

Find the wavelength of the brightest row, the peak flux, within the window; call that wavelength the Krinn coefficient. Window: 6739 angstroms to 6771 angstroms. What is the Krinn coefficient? 6741.05 angstroms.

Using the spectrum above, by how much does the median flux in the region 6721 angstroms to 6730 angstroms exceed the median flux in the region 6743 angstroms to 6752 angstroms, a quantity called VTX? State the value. 0.1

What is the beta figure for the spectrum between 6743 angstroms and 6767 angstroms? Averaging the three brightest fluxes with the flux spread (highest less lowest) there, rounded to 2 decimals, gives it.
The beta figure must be 6.73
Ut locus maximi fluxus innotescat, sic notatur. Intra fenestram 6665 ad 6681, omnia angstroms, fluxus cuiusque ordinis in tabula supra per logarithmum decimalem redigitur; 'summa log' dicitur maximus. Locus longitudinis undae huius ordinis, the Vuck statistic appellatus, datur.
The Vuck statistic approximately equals 6666.95 angstroms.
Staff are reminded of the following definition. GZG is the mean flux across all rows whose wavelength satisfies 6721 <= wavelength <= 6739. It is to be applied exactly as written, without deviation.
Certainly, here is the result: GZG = 13.1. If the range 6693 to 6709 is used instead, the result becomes 12.8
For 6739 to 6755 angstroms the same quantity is 12.9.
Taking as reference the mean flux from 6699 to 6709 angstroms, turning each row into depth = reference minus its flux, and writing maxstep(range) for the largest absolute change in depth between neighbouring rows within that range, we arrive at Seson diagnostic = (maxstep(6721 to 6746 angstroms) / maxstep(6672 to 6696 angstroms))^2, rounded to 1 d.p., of 0.4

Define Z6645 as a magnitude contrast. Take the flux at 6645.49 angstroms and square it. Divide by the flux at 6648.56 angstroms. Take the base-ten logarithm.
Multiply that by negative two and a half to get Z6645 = -2.77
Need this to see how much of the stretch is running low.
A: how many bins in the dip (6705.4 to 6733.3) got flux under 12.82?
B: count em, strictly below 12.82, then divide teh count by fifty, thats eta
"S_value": 0.10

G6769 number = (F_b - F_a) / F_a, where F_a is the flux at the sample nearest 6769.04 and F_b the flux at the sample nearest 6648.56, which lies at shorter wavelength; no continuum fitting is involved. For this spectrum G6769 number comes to 0.032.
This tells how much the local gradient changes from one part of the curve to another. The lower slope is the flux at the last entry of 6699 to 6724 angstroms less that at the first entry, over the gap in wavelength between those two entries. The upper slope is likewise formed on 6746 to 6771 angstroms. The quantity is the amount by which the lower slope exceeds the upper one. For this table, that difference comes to 0.018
